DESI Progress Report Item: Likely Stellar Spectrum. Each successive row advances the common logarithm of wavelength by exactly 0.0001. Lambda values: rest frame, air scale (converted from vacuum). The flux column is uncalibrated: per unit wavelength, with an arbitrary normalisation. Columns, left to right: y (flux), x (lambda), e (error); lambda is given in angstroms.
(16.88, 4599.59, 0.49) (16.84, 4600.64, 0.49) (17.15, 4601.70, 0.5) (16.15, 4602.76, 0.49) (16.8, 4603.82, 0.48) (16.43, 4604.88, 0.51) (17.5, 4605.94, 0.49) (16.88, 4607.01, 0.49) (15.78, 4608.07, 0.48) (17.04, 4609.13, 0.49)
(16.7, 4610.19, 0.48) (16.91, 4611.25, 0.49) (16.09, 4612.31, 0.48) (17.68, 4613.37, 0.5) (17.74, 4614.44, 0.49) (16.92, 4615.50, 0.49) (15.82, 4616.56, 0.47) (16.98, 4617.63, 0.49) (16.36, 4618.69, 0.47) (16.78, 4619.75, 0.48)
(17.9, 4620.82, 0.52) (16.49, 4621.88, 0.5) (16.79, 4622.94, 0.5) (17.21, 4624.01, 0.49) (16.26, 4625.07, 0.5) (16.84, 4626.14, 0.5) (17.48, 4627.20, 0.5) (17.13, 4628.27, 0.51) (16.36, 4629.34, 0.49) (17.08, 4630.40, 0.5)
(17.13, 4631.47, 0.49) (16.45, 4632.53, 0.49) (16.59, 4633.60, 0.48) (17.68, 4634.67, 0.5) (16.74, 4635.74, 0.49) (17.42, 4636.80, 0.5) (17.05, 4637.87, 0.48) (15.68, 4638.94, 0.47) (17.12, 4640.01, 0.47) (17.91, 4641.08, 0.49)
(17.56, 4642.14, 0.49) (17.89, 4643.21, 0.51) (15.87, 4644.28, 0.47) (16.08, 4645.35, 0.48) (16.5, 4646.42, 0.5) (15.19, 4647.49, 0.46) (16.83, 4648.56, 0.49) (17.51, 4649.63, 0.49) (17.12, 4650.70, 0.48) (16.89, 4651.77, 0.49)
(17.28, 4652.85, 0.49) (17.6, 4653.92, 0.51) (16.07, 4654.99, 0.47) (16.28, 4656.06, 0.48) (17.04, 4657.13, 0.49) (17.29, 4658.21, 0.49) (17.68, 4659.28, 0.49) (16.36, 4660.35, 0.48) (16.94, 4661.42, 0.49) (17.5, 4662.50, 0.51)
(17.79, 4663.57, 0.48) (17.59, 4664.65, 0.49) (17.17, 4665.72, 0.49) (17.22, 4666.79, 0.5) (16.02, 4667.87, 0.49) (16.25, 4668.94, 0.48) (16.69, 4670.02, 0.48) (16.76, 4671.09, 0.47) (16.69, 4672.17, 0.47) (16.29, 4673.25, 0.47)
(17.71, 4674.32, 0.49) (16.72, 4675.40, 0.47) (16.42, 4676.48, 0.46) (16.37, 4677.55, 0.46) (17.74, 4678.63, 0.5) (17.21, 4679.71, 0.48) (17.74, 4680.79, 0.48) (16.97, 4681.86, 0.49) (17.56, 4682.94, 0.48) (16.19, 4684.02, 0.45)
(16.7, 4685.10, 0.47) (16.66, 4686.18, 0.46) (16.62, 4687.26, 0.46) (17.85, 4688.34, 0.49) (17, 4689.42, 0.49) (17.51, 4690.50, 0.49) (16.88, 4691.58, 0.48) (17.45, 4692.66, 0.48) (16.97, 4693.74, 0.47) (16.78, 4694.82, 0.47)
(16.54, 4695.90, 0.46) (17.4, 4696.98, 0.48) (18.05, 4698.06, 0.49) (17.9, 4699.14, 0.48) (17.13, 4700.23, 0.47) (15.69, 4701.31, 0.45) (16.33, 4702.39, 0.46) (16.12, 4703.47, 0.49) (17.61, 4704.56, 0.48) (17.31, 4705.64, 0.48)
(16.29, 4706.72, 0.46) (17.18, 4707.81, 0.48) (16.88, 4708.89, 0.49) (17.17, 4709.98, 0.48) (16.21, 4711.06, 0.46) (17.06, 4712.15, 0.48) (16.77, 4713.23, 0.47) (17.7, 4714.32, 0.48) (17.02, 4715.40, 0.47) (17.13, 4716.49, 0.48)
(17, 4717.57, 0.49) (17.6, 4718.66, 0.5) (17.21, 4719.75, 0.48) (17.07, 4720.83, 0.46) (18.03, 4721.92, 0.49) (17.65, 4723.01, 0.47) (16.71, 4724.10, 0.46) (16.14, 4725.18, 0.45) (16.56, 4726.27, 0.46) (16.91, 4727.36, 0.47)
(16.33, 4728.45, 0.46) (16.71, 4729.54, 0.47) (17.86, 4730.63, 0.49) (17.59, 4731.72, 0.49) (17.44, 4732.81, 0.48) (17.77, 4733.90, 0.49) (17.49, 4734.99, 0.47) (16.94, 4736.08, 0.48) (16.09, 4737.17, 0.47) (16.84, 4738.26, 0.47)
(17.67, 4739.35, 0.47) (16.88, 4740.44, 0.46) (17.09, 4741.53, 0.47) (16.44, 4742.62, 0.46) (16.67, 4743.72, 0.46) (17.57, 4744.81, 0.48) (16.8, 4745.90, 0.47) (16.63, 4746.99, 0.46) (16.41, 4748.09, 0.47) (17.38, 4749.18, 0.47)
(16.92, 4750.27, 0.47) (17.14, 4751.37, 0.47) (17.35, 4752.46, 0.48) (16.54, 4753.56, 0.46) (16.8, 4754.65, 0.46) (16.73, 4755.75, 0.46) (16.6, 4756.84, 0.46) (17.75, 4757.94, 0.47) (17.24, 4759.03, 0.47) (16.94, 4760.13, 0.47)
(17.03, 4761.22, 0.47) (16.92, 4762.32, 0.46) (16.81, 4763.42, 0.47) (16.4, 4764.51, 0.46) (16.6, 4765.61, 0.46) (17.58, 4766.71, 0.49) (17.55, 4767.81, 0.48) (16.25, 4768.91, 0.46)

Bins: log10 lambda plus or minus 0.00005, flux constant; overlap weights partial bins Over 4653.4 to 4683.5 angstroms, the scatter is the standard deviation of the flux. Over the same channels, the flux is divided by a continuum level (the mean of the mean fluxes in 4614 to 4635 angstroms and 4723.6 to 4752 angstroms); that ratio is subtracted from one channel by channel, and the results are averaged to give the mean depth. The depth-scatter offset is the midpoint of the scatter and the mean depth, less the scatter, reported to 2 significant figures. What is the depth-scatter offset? -0.29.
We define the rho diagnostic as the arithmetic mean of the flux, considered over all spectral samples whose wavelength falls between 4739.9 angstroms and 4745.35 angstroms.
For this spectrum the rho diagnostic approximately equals 16.9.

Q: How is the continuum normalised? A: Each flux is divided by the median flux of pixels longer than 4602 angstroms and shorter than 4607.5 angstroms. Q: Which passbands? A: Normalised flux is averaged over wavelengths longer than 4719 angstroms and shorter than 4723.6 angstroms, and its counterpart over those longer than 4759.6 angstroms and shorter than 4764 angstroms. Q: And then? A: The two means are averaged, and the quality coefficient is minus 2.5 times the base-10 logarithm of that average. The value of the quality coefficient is -0.026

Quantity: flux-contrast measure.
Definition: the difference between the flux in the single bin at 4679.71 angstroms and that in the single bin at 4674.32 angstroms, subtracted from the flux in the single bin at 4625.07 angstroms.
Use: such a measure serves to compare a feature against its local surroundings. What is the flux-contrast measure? 16.8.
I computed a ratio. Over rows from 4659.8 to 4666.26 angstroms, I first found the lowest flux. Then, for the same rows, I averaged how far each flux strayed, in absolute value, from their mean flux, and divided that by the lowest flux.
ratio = 0.025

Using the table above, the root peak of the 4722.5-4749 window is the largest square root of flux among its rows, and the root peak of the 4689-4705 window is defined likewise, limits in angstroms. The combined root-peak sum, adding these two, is 8.47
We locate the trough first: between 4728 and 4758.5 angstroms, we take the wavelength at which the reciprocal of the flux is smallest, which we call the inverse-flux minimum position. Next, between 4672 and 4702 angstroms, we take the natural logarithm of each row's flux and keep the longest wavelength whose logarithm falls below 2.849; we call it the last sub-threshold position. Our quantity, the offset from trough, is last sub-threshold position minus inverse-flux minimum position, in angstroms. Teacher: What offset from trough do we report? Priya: -29.3 angstroms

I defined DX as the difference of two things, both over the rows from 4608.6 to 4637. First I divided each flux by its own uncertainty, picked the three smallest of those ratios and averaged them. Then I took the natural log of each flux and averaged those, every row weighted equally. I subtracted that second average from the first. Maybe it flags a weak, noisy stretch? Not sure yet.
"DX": 30.1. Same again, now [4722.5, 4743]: 32.2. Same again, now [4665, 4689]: 30.8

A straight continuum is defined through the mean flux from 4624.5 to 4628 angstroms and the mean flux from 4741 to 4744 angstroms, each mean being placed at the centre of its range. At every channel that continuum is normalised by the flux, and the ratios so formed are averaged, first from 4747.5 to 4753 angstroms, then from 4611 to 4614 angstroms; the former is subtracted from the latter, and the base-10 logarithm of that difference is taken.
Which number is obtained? -1.7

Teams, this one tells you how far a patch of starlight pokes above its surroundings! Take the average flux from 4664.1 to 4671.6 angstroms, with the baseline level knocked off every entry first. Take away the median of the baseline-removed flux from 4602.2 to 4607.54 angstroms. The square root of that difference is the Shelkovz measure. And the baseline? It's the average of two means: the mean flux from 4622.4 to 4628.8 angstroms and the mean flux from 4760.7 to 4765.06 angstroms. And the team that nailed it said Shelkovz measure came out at 0.1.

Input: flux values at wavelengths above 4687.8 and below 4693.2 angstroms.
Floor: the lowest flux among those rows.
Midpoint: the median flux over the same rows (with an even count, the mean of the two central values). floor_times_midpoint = 295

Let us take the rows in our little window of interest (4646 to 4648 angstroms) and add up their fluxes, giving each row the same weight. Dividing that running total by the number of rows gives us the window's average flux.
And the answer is 15.8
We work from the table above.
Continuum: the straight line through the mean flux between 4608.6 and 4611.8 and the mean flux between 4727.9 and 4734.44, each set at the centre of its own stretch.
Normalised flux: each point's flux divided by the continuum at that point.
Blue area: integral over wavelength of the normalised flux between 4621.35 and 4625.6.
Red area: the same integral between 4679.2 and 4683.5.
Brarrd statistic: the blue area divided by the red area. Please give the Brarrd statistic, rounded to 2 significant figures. 0.96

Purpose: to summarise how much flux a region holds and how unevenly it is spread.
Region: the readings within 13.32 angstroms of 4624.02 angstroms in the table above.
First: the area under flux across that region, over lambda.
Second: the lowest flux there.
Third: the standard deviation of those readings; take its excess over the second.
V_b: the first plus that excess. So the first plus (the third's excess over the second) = 435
